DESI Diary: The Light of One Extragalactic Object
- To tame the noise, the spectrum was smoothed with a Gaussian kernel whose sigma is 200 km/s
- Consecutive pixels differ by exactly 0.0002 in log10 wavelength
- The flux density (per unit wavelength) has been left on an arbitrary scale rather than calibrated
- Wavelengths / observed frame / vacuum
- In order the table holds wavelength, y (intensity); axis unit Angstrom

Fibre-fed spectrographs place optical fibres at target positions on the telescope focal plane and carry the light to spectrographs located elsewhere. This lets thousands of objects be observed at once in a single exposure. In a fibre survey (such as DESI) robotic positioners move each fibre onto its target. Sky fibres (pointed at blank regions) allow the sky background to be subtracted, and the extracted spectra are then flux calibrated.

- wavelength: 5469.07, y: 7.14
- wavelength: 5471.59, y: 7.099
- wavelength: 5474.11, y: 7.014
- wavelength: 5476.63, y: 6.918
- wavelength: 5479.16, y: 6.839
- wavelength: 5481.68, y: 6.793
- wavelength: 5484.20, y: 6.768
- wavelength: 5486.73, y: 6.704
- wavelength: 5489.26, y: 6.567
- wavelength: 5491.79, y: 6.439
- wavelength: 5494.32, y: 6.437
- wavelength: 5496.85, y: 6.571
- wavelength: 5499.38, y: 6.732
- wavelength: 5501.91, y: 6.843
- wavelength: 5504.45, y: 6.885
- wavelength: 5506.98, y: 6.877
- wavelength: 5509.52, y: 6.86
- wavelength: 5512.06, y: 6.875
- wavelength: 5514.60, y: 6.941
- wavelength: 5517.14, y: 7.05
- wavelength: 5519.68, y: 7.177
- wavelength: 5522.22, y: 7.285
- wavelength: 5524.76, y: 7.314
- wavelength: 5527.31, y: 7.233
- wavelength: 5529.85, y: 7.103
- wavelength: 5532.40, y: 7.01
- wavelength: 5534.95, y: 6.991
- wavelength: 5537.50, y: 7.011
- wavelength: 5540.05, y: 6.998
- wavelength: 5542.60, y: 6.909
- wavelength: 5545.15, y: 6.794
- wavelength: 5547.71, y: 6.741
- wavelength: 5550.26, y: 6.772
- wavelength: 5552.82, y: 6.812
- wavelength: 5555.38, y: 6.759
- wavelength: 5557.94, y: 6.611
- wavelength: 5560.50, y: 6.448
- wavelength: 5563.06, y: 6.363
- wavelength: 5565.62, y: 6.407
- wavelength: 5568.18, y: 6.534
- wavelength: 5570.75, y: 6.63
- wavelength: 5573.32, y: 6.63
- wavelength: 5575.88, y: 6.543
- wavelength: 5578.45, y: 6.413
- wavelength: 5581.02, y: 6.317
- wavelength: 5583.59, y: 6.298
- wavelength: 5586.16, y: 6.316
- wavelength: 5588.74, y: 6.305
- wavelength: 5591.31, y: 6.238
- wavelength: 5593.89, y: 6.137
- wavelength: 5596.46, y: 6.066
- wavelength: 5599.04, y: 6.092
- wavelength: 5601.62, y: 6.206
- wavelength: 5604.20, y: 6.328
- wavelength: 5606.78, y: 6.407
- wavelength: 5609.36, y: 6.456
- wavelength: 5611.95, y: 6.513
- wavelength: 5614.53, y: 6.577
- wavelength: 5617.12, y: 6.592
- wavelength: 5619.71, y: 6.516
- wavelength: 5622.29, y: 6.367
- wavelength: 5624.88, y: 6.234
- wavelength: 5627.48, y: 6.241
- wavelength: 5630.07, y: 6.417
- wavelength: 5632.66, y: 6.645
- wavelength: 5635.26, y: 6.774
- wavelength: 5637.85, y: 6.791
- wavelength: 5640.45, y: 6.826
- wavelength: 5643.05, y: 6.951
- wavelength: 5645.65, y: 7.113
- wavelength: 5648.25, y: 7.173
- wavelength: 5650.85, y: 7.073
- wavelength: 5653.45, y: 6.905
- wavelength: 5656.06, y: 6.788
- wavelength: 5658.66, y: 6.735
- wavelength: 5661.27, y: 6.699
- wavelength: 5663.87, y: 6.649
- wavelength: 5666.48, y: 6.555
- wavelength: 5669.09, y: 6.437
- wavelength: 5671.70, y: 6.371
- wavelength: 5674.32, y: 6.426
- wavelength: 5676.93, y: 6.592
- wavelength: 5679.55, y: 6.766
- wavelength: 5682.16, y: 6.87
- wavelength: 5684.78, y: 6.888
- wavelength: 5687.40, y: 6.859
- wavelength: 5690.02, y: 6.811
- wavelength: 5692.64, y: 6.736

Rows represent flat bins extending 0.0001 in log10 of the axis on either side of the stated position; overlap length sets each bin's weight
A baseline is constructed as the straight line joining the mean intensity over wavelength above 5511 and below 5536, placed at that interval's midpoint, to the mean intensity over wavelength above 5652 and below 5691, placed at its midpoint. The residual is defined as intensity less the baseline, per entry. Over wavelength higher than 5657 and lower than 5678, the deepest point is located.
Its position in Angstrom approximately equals 5671.70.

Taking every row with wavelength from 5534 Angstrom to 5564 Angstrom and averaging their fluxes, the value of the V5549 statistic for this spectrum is 6.77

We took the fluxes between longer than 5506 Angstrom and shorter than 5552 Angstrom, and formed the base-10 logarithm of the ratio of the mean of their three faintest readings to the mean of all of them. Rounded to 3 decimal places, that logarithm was -0.014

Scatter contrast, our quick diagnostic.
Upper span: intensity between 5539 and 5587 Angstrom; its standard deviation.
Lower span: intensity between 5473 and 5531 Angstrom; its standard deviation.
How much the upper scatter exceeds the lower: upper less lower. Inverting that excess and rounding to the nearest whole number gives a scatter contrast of -31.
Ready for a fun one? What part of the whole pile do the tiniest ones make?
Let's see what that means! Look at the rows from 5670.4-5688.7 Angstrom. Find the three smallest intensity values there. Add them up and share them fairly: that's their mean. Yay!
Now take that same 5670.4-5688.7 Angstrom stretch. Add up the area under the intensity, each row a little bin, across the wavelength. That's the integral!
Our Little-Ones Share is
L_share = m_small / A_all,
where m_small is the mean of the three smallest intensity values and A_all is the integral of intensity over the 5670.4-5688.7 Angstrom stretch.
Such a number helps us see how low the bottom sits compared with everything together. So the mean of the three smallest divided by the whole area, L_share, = 0.053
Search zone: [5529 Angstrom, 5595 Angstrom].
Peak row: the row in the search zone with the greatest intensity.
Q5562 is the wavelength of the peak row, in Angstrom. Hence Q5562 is 5529.85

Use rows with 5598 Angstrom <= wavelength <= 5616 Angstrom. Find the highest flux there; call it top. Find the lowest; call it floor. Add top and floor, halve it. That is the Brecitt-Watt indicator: 6.33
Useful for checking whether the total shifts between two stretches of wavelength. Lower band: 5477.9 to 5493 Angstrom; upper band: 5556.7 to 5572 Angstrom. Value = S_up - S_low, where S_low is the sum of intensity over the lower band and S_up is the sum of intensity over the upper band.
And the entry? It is -1.1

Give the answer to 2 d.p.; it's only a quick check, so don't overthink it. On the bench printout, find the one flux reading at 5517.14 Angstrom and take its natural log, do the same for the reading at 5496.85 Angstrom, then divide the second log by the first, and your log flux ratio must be 0.96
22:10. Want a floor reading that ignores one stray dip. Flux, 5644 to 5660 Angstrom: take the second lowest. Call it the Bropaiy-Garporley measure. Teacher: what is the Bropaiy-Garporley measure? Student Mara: 6.788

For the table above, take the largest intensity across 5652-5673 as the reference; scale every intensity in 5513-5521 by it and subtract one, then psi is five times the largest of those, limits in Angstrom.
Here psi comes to 0.20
